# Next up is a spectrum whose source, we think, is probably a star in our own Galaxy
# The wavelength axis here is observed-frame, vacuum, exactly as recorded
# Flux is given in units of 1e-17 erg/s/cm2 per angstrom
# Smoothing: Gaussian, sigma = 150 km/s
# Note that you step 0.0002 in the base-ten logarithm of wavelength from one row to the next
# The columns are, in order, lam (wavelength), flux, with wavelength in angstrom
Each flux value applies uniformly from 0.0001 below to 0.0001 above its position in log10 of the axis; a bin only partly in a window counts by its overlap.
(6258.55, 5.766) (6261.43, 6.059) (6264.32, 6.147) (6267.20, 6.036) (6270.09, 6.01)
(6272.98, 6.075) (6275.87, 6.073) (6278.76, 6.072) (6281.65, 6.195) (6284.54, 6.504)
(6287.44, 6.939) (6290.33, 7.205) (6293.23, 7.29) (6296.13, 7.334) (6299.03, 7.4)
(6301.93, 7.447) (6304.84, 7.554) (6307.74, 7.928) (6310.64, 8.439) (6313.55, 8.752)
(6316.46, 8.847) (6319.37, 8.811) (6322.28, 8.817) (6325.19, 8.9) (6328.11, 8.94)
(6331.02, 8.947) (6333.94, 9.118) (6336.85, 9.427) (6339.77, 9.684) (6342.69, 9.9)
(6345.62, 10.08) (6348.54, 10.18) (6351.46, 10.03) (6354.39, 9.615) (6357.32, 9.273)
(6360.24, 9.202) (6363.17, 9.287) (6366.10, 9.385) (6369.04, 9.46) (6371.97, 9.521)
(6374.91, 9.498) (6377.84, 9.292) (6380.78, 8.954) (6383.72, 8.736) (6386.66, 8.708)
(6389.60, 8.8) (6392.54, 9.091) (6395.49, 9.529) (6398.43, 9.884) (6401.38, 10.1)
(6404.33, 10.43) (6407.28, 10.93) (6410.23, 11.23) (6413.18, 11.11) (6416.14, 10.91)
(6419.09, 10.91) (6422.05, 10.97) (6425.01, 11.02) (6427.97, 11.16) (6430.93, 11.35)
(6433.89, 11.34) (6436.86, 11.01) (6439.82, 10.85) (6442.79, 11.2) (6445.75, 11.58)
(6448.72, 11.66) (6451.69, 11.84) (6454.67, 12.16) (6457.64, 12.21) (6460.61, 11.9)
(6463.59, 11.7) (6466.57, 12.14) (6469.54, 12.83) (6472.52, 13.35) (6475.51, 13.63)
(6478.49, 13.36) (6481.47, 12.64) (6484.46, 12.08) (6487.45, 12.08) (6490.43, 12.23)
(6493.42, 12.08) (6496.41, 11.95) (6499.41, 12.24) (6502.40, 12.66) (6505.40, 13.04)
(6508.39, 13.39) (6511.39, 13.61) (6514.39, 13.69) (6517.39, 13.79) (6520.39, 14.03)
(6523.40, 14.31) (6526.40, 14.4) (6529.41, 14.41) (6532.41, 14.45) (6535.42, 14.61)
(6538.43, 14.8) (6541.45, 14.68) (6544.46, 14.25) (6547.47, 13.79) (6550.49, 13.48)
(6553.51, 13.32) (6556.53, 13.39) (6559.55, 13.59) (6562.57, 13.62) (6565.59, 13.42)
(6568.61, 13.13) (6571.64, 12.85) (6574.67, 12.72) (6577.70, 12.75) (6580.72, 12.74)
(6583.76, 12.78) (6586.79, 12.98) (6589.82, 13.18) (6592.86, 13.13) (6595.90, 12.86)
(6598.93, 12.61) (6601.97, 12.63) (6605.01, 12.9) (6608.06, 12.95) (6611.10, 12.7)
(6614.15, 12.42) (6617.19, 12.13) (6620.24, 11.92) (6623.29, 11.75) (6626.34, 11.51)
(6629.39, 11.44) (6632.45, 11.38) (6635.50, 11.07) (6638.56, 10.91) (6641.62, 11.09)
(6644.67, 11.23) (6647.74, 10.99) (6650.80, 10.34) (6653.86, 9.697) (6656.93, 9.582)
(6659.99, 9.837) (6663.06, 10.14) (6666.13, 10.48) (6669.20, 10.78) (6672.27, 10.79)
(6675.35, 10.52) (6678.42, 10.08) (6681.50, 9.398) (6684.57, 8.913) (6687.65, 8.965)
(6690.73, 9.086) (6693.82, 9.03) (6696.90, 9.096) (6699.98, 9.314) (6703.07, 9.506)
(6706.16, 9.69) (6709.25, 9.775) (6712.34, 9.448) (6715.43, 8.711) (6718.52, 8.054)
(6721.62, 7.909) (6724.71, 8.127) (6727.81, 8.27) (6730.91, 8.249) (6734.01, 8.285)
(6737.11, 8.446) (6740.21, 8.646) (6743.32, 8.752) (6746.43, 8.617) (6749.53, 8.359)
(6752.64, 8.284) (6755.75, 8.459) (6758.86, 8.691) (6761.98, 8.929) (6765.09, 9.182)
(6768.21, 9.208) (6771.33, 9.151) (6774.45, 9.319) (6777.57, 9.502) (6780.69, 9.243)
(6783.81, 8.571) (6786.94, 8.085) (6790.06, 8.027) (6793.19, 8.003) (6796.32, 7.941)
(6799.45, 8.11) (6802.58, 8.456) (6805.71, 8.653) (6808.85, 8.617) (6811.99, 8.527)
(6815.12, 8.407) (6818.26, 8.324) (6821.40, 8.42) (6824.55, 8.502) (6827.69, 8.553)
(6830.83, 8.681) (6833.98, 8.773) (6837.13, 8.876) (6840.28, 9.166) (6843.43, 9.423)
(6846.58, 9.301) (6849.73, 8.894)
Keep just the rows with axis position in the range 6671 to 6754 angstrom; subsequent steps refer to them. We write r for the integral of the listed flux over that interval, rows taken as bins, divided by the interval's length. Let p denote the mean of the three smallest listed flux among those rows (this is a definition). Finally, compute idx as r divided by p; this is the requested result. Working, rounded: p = 8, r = 9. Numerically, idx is 1.117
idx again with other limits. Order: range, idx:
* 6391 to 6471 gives 1.174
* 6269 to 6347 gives 1.316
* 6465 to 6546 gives 1.110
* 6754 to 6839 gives 1.081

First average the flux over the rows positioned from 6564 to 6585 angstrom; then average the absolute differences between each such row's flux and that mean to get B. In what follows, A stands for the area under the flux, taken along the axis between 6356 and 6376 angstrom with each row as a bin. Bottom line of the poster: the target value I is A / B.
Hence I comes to 906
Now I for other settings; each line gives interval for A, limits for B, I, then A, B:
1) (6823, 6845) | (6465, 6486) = 388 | 195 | 0.50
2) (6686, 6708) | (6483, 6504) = 1261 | 203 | 0.16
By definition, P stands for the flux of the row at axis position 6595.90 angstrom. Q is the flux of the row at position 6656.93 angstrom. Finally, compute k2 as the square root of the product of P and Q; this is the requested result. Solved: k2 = 11.1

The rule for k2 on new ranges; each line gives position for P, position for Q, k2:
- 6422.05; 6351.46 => 10.5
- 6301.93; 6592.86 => 9.9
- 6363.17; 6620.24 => 10.5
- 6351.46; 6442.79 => 10.6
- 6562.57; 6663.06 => 11.8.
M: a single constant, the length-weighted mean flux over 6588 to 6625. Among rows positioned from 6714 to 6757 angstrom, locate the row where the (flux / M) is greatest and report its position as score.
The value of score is 6743.32 angstrom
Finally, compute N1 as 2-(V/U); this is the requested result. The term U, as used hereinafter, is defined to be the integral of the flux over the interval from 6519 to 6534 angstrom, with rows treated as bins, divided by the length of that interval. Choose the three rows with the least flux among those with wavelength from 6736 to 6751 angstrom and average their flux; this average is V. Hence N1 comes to 1.41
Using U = 14.3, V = 8.5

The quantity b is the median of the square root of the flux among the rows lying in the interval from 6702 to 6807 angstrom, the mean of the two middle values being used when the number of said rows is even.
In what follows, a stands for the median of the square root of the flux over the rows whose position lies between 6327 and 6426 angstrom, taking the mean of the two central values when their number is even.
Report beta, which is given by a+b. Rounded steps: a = 3.09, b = 2.93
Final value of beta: 6.0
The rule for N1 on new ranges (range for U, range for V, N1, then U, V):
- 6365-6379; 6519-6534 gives 0.49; 9.4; 14.2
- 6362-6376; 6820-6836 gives 1.10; 9.4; 8.5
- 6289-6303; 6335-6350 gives 0.68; 7.3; 9.7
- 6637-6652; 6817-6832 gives 1.23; 10.9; 8.4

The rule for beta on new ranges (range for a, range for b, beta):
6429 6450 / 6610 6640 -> 6.8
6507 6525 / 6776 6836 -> 6.6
